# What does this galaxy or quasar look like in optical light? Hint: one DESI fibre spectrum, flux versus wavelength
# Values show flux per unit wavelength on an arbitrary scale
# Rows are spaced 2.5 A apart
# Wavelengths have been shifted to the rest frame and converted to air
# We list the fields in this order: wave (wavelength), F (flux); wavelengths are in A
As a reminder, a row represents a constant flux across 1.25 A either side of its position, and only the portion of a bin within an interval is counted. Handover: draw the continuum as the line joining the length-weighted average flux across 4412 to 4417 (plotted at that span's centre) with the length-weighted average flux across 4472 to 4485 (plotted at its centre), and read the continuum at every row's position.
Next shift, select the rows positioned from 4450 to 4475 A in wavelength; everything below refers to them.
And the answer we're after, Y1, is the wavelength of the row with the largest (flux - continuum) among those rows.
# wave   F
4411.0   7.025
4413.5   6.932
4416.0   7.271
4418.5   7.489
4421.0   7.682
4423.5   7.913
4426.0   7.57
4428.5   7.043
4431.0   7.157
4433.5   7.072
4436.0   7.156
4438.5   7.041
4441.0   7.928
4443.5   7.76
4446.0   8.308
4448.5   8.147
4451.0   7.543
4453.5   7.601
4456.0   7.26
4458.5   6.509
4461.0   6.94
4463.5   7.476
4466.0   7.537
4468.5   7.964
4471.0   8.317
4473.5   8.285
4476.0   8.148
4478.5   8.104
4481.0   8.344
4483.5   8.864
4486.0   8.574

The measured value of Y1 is 4471.0 A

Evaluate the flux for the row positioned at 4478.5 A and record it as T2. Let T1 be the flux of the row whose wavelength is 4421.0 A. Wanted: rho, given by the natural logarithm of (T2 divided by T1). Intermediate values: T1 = 7.682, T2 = 8.104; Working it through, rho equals 0.05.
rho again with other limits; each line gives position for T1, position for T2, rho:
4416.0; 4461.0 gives -0.05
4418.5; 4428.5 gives -0.06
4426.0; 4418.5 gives -0.01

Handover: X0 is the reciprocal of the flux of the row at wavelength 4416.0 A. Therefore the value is 0.138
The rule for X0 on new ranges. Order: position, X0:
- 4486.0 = 0.117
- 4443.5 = 0.129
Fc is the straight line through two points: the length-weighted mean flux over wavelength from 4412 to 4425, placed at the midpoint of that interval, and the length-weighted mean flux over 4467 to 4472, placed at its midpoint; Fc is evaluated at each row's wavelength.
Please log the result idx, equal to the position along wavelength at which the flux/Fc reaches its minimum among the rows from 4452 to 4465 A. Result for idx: 4458.5 A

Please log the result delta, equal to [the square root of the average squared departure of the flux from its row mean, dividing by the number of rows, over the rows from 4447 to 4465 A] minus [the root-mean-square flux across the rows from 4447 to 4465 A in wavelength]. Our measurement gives -6.9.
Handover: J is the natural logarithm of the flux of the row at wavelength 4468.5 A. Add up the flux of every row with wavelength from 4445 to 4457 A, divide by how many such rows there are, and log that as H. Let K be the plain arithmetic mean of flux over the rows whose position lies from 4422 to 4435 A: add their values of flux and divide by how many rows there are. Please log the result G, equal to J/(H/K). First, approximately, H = 7.8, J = 2.07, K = 7.4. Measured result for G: 1.96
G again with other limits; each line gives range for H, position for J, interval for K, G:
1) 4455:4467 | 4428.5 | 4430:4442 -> 1.99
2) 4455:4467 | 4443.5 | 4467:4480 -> 2.34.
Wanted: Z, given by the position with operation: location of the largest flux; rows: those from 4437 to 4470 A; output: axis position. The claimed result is 4446.0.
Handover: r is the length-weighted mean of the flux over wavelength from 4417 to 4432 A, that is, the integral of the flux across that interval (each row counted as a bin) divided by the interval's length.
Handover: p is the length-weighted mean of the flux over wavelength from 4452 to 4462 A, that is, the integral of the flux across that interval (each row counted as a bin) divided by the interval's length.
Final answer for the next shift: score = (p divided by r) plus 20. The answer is 20.9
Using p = 7.09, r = 7.48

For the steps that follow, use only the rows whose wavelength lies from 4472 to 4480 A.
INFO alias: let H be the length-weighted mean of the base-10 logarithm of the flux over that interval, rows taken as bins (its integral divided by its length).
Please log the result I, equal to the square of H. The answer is 0.83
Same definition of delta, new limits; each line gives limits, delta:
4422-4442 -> -7.0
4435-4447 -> -7.2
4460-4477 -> -7.4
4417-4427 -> -7.5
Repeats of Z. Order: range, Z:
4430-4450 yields 4446.0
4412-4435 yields 4423.5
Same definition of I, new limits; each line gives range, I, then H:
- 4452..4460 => 0.73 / 0.852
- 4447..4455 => 0.79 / 0.890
